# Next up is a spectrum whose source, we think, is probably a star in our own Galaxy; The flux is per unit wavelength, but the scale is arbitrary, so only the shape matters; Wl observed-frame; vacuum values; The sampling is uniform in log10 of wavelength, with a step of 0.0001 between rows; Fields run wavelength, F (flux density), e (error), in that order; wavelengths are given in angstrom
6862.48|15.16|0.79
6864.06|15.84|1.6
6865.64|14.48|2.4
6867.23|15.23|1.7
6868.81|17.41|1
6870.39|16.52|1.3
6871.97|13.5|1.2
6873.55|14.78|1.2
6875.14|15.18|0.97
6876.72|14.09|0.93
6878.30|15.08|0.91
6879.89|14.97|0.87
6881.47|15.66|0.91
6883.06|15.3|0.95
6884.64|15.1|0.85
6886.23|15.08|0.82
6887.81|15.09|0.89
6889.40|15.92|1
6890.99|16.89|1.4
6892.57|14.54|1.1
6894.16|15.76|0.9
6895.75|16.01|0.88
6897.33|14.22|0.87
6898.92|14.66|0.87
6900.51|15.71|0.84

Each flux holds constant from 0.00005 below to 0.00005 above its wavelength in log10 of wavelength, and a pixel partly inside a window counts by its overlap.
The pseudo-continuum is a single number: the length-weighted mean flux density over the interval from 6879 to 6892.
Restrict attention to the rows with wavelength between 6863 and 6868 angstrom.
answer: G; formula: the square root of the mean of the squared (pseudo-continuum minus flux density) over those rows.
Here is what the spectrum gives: 0.6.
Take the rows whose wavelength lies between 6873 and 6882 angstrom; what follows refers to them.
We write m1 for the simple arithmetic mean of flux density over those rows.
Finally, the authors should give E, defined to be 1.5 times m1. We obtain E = 22.4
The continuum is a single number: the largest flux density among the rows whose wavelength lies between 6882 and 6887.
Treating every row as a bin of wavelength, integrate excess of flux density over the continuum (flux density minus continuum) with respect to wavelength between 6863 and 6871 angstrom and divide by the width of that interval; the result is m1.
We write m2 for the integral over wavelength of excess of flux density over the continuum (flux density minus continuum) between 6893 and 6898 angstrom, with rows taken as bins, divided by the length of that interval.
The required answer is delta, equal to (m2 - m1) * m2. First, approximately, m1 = 0.56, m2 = 0.0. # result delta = 0.00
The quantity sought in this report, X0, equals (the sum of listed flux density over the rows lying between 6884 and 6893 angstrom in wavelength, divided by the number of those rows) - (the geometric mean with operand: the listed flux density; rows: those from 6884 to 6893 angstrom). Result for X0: 0.018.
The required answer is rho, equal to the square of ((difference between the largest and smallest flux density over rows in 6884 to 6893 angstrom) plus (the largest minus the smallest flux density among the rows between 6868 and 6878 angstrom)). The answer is 39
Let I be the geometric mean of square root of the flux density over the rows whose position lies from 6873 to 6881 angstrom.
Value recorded 3.85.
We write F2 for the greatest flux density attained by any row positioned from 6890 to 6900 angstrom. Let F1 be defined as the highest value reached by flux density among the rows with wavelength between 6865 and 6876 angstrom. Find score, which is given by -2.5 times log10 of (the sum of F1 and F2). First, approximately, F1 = 17.41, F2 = 16.89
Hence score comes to -3.84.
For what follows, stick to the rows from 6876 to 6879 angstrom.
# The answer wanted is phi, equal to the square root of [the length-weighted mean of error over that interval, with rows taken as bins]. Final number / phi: 0.96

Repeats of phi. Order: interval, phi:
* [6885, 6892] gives 1.01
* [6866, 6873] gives 1.17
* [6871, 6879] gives 1.02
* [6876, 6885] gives 0.95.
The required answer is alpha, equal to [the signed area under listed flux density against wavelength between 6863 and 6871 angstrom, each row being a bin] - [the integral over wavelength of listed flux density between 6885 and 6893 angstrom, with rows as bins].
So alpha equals 2.6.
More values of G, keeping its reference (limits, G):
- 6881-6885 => 0.3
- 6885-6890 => 0.4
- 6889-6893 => 1.0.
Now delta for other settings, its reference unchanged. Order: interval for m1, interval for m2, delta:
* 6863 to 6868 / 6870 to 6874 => 0.20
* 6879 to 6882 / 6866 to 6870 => 0.73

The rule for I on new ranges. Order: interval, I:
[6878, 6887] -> 3.90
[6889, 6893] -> 3.97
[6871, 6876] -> 3.80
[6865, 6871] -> 3.98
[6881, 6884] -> 3.93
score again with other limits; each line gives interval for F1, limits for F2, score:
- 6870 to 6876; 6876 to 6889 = -3.77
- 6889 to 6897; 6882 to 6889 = -3.77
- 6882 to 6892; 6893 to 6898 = -3.79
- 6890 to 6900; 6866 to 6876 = -3.84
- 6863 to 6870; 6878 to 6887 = -3.80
